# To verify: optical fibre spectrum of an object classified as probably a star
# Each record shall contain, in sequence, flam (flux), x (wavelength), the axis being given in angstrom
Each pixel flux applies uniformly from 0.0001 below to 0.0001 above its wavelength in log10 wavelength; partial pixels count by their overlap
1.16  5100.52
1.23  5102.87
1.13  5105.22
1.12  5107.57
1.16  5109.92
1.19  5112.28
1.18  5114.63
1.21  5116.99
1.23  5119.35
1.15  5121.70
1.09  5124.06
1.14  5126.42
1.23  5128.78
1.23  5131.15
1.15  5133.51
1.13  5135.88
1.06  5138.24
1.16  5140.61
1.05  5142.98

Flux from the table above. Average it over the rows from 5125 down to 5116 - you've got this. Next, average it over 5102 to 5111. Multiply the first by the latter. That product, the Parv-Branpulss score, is 1.36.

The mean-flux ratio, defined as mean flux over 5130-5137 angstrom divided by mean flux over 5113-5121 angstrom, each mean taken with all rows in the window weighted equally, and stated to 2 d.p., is 0.97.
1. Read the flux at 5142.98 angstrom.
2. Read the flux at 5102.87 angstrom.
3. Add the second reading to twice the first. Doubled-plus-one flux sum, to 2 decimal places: 3.33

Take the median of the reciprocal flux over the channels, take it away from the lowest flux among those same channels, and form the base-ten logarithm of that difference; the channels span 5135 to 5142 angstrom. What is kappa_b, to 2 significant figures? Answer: -0.76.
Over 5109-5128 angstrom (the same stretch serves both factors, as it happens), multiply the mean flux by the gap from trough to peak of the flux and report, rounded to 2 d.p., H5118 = 0.16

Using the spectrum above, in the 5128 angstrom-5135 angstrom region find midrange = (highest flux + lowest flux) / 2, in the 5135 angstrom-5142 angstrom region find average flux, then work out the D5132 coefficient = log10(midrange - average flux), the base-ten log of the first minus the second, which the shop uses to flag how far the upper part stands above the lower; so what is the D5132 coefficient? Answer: -1.1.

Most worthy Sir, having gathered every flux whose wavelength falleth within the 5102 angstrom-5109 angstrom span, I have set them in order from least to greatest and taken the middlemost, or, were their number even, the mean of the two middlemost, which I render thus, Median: 1.13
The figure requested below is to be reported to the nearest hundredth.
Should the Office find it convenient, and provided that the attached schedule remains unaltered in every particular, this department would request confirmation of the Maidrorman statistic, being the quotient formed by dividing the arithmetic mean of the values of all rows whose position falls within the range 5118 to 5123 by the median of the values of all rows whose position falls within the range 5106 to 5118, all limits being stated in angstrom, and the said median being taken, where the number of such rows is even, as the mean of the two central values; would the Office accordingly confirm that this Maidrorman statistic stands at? 1.01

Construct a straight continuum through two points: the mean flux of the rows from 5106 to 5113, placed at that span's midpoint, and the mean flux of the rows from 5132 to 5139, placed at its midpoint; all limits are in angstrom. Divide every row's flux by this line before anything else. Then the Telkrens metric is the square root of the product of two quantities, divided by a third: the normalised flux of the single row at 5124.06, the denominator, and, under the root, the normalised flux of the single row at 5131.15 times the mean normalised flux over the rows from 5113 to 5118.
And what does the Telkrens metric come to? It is 1.11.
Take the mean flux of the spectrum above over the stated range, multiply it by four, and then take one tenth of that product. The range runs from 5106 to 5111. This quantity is 0.456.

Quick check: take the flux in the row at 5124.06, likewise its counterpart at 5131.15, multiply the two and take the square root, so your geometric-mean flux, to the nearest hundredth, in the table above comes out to 1.16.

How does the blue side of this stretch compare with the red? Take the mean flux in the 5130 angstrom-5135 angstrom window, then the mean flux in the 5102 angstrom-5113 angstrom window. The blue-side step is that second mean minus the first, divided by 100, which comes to -0.0002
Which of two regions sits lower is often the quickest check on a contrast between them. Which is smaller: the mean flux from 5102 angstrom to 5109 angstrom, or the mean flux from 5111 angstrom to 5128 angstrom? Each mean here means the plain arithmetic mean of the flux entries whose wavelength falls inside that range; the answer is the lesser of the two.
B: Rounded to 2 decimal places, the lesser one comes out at 1.16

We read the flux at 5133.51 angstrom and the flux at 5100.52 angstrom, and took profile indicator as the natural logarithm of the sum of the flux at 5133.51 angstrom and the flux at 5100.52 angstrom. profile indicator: 0.84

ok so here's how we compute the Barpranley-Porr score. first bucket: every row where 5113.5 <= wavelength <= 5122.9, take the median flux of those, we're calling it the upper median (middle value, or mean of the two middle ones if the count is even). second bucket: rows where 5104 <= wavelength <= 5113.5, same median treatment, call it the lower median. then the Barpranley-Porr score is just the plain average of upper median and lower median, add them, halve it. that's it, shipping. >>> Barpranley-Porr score 1.170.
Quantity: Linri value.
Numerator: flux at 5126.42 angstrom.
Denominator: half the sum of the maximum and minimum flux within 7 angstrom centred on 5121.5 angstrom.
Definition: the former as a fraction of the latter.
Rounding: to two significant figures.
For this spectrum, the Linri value 0.98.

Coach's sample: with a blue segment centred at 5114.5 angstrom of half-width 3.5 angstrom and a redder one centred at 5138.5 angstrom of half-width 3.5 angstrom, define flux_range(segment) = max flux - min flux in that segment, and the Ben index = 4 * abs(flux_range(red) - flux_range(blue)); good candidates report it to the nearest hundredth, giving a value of 0.28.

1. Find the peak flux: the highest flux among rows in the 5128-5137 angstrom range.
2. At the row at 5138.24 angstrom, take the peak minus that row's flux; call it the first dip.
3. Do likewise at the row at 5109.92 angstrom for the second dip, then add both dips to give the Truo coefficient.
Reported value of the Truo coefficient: 0.24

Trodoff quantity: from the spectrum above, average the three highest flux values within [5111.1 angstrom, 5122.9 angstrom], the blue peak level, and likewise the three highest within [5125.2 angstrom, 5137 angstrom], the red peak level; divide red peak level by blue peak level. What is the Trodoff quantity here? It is 0.99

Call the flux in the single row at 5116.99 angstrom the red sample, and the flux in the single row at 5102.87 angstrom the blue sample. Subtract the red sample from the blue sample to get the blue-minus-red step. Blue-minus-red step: 0.02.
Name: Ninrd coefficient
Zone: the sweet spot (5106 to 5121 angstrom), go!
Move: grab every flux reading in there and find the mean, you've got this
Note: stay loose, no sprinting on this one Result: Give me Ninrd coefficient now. 1.18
